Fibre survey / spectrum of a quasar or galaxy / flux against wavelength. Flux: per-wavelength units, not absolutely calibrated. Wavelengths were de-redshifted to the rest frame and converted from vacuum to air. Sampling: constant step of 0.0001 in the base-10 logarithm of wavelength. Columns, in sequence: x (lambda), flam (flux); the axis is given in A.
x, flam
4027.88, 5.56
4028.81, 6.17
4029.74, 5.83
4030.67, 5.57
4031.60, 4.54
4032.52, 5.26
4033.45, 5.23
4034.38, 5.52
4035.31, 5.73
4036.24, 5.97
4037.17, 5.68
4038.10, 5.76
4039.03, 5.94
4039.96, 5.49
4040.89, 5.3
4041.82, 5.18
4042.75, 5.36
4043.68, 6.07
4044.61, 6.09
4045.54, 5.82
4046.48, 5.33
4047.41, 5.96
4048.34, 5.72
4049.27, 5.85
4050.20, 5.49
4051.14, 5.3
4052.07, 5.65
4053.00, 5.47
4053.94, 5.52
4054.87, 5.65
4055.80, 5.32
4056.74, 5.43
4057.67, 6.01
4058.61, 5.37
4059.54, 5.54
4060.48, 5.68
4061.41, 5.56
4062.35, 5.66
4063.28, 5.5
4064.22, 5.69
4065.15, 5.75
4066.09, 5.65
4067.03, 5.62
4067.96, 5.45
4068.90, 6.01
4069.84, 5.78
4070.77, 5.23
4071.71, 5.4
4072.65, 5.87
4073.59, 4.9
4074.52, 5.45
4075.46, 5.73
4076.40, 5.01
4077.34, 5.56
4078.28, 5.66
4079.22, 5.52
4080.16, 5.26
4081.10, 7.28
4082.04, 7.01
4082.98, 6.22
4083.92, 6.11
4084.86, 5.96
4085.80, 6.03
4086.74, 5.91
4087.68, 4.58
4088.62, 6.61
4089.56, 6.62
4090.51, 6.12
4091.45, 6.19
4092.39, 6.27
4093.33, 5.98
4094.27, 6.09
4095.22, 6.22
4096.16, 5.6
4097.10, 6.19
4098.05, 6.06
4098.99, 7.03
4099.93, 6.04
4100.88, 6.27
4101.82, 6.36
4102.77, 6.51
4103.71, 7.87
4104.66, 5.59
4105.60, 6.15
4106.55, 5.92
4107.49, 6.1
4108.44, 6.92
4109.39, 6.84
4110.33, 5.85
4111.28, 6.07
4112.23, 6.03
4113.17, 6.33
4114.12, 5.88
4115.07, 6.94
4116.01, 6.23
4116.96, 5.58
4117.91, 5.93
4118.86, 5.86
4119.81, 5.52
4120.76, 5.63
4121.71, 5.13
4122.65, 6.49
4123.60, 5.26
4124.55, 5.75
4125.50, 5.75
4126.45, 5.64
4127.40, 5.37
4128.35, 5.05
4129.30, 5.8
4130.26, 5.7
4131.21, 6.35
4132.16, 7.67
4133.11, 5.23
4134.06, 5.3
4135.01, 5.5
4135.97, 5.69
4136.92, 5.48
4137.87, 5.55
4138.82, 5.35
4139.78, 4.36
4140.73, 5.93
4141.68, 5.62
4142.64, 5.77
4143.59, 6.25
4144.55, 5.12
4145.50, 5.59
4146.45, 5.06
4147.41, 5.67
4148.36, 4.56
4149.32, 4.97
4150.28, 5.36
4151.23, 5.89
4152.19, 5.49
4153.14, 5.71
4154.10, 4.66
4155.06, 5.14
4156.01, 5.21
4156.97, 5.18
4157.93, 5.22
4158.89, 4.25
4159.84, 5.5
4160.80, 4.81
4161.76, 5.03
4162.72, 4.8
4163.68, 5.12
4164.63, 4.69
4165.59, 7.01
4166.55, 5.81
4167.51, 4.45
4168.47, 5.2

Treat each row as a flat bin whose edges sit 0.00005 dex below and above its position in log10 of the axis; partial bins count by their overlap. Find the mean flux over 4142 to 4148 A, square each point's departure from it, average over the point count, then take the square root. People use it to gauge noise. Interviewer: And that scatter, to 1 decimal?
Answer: 0.4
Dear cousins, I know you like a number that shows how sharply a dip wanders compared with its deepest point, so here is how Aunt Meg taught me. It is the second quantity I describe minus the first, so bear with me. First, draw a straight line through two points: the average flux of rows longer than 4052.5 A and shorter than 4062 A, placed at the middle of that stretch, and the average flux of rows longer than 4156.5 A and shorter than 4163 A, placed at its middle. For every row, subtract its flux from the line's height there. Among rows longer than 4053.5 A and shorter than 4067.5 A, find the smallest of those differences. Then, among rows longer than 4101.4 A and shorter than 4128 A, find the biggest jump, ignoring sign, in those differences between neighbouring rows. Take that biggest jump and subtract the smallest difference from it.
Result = 2.7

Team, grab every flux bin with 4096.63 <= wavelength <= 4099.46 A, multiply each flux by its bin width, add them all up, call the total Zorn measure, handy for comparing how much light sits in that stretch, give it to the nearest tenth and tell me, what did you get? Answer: 18.2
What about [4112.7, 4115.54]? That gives 18.1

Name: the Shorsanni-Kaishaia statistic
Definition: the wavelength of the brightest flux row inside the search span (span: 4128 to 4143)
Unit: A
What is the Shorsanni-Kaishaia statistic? 4132.16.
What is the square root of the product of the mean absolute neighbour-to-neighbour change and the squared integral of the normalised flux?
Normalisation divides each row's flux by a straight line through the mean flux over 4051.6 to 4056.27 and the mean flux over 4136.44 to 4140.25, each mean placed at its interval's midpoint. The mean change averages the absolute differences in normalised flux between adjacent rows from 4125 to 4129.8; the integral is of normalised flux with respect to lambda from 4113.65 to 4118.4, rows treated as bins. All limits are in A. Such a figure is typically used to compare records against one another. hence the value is 1.4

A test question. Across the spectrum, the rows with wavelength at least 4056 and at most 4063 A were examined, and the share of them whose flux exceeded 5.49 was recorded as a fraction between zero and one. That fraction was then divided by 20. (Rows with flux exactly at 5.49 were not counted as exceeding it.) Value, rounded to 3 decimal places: 0.036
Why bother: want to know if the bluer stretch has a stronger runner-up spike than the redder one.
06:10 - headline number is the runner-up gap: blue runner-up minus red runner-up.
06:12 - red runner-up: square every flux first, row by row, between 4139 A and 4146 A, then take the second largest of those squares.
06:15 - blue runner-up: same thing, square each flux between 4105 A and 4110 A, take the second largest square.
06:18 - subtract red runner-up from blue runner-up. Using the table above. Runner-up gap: 12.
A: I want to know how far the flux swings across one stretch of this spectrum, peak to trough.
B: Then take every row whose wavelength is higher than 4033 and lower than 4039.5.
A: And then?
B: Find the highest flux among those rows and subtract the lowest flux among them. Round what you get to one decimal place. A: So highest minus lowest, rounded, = 0.7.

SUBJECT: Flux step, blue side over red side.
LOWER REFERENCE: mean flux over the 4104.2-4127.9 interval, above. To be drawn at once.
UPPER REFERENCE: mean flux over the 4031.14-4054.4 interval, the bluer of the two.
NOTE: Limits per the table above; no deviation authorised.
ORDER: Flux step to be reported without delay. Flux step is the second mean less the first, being -0.38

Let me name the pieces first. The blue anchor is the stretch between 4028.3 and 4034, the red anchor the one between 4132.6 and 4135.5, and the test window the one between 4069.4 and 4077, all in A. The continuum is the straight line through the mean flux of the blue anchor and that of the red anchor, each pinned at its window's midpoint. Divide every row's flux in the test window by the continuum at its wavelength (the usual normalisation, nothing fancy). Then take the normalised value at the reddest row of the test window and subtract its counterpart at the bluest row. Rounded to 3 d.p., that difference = -0.142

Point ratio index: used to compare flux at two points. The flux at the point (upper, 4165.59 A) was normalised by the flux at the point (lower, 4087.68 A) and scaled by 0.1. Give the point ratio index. 0.153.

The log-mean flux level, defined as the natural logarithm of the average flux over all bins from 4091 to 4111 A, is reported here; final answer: 1.84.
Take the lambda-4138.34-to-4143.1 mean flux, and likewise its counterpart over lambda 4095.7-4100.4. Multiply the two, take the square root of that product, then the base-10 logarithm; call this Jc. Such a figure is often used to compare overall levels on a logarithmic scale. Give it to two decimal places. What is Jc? 0.76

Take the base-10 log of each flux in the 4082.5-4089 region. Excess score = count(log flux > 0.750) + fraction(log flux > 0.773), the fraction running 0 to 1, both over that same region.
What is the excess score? 6.7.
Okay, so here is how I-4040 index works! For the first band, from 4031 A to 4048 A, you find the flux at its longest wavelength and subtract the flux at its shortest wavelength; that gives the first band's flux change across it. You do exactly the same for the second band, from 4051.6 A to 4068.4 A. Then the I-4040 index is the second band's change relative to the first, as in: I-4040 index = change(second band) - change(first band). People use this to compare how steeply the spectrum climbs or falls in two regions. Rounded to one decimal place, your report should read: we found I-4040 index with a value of -1.6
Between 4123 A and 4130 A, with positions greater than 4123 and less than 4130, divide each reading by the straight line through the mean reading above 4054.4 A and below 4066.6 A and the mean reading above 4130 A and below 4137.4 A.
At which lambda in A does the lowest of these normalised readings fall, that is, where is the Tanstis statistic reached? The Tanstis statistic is 4128.35 A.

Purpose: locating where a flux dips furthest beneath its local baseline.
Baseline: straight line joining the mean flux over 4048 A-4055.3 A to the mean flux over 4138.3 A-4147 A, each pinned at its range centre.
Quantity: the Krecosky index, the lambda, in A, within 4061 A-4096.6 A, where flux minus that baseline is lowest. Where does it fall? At 4087.68 A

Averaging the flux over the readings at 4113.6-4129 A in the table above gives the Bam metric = 5.75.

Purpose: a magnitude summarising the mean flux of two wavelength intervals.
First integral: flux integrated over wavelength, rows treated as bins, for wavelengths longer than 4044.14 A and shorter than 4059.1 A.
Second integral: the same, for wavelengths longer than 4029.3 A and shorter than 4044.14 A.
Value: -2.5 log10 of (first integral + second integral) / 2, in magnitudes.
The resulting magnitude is -4.80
